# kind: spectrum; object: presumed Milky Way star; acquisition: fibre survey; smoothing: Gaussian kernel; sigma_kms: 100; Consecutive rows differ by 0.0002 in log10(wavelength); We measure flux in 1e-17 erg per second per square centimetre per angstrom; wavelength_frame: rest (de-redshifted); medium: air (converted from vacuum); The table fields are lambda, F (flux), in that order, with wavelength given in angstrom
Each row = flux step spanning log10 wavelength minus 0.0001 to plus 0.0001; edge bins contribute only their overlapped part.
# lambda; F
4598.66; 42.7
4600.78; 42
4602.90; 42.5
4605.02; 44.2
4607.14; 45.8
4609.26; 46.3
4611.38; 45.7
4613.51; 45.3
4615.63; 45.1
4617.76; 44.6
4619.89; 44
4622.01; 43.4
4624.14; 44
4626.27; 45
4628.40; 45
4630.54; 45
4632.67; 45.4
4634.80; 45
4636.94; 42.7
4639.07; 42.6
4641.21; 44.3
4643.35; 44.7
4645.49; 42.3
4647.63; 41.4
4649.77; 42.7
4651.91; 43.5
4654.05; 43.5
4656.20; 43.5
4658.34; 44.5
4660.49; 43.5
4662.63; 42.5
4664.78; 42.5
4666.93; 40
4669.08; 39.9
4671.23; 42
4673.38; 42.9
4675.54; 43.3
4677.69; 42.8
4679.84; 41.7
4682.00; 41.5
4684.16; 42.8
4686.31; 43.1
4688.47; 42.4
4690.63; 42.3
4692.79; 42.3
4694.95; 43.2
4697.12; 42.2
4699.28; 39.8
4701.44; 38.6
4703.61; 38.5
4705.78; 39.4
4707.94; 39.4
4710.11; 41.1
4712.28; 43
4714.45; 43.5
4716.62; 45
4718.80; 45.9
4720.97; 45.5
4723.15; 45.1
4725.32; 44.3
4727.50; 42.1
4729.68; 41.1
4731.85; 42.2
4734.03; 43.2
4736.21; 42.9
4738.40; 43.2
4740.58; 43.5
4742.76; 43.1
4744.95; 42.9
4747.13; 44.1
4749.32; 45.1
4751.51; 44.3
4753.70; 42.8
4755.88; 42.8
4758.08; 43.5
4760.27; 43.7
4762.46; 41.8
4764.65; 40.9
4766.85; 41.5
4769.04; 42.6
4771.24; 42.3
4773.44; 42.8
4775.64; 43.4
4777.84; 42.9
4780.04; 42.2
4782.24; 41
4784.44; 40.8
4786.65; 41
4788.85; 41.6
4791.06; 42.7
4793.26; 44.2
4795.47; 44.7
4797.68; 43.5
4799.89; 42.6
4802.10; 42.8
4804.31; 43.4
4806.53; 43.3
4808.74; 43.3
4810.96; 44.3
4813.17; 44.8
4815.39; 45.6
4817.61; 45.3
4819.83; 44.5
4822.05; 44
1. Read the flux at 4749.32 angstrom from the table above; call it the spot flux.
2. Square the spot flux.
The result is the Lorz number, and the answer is 2034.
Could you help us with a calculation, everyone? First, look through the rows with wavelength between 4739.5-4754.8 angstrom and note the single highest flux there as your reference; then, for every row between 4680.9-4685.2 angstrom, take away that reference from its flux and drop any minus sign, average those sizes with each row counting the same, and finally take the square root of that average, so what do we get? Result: 1.7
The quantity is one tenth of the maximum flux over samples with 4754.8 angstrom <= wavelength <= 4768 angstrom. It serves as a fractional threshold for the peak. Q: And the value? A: 4.37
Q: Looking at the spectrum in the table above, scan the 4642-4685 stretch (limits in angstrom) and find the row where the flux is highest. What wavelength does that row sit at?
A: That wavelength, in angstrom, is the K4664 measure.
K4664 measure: 4643.35 angstrom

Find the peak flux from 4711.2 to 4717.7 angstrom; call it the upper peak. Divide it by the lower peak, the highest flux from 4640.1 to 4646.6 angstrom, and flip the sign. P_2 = -1.01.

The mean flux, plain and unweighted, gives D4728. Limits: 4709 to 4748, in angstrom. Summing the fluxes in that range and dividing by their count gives 43.4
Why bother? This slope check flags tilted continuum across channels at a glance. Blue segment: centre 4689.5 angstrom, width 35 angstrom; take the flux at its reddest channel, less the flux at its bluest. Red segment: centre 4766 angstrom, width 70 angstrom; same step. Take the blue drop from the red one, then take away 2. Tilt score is 1.9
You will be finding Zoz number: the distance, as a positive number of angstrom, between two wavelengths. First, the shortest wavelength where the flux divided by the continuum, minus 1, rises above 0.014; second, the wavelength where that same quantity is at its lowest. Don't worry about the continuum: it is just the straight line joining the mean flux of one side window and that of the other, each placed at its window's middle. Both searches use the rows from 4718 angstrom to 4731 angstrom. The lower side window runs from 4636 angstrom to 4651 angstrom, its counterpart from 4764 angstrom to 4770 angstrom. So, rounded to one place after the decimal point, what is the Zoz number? 10.9 angstrom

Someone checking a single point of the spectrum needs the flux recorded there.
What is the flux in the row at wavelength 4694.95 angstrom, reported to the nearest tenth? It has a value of 43.2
